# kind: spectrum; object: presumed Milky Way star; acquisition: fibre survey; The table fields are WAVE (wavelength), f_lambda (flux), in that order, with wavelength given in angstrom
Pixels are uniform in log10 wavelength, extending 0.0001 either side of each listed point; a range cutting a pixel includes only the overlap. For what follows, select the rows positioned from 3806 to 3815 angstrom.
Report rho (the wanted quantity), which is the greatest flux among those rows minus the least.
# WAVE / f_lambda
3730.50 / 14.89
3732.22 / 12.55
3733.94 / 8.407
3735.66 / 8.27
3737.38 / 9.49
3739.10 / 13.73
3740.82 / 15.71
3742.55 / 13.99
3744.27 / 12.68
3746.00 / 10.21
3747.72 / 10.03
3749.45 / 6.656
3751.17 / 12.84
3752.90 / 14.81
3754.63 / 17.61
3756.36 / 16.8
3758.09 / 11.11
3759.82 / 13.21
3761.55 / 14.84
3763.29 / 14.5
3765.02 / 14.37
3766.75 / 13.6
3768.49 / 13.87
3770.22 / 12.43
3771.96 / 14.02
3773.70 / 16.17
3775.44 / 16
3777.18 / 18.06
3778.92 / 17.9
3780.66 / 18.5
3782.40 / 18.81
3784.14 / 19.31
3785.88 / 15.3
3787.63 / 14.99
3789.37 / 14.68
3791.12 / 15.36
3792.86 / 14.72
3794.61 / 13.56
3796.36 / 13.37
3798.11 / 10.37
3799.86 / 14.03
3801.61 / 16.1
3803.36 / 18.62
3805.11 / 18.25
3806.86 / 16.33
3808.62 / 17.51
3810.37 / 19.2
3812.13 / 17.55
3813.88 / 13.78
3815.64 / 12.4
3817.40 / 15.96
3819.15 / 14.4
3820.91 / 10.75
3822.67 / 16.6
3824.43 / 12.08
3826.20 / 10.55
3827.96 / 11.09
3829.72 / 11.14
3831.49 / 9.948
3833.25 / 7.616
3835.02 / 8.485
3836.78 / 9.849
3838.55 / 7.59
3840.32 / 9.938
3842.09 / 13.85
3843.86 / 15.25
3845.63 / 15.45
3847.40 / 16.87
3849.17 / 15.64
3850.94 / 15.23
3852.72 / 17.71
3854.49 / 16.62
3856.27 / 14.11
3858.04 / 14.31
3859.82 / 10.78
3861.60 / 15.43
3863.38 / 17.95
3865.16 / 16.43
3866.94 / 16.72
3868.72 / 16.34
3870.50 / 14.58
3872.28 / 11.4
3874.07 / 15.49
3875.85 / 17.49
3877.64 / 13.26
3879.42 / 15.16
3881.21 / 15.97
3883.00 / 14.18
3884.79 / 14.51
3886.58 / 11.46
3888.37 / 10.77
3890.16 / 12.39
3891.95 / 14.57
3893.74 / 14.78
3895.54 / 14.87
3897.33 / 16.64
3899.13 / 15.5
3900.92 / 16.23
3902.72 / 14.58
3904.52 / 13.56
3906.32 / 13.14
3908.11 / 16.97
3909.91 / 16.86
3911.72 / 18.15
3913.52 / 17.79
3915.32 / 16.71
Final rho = 5.4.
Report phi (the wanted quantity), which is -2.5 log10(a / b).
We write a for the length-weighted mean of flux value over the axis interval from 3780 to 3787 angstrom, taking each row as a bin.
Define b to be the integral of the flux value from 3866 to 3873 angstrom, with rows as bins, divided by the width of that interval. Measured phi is -0.20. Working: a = 18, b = 14.9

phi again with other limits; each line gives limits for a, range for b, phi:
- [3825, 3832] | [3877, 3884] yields 0.34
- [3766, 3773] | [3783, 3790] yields 0.20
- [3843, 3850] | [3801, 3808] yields 0.10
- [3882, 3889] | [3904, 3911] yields 0.19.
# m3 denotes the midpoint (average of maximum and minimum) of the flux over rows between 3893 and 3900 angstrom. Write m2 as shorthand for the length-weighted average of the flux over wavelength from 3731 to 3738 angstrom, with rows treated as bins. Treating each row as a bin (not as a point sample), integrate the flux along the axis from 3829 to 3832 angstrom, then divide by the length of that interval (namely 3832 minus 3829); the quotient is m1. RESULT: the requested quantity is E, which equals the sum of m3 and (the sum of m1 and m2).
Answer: 36.2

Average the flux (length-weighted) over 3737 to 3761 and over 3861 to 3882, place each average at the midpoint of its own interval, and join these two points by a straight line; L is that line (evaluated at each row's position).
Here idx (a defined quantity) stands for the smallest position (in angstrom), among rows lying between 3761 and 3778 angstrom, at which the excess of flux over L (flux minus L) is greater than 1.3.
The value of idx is 3761.55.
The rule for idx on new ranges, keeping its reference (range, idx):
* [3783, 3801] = 3784.14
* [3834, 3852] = 3847.40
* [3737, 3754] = 3740.82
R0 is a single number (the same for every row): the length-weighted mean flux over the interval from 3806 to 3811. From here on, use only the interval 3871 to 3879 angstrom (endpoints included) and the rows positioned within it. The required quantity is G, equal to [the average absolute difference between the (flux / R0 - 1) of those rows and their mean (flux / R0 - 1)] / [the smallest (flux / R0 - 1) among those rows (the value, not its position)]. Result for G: -0.34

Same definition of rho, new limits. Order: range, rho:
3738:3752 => 9.1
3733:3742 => 7.4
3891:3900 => 2.1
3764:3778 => 5.6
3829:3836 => 3.5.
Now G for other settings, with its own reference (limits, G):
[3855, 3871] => -0.23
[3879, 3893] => -0.23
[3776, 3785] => 1.46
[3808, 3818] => -0.39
